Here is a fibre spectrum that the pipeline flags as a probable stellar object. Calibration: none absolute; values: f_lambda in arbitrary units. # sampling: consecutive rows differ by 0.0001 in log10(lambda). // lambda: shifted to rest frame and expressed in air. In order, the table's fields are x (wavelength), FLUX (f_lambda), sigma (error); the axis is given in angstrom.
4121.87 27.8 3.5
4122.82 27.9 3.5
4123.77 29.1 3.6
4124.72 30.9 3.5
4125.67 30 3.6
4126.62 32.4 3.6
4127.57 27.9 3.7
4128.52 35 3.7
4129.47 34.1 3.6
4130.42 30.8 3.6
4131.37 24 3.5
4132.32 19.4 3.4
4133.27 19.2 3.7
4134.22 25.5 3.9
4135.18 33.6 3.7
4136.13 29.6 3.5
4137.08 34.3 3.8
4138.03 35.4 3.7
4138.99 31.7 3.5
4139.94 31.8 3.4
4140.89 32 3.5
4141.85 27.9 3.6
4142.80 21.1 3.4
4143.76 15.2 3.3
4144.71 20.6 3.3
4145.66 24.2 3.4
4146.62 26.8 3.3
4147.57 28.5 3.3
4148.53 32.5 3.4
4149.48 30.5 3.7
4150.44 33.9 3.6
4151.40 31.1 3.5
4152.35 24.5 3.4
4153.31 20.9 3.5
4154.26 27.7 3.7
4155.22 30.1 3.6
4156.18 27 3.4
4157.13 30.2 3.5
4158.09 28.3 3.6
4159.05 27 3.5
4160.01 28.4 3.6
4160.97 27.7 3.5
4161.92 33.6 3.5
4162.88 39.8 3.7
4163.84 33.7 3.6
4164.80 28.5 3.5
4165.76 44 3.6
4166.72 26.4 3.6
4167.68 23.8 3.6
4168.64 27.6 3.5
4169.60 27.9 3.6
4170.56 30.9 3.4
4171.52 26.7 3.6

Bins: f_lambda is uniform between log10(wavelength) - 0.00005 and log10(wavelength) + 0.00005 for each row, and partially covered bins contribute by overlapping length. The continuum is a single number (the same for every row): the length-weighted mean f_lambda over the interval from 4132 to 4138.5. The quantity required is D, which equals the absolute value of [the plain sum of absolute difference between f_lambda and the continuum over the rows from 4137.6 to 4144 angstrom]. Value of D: 38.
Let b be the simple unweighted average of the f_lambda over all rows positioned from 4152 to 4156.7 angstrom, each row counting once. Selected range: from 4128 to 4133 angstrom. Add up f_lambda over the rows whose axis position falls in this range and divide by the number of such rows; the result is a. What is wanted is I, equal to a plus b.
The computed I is 54.7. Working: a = 28.7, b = 26.0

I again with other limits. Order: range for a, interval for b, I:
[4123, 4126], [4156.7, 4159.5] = 58.5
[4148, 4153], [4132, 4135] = 51.9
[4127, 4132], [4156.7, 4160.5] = 58.8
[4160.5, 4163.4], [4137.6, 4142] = 65.5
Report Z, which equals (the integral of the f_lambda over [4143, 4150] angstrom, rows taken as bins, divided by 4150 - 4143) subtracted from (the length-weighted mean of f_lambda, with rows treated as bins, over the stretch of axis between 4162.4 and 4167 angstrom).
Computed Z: 9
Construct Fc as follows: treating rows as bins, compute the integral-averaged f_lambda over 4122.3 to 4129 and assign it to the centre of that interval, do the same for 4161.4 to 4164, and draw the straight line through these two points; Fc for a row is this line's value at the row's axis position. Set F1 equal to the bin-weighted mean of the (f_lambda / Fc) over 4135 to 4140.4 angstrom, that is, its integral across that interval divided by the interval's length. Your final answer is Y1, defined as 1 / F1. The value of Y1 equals 0.98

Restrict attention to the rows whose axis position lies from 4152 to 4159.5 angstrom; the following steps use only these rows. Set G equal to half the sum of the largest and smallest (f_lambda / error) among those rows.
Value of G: 7.3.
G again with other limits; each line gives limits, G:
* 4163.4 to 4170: 9.4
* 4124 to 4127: 8.7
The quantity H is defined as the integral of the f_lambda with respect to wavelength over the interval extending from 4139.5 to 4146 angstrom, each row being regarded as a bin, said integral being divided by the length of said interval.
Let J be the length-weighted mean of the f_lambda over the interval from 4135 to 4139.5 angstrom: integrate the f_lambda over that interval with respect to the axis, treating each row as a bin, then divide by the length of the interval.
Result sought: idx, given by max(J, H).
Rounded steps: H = 25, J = 32.9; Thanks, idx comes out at 32.9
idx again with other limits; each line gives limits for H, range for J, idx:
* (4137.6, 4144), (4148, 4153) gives 30.1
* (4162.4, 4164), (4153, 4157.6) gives 37.3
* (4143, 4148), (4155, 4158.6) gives 28.8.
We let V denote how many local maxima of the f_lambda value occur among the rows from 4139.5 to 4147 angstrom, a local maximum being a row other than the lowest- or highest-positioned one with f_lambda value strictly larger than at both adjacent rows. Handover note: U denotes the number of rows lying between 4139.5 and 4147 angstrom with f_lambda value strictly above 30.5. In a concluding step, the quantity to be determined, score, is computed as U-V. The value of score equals 1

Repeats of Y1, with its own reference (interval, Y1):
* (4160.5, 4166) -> 1.05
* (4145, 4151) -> 1.16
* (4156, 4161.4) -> 1.25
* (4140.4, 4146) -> 1.40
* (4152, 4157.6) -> 1.30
